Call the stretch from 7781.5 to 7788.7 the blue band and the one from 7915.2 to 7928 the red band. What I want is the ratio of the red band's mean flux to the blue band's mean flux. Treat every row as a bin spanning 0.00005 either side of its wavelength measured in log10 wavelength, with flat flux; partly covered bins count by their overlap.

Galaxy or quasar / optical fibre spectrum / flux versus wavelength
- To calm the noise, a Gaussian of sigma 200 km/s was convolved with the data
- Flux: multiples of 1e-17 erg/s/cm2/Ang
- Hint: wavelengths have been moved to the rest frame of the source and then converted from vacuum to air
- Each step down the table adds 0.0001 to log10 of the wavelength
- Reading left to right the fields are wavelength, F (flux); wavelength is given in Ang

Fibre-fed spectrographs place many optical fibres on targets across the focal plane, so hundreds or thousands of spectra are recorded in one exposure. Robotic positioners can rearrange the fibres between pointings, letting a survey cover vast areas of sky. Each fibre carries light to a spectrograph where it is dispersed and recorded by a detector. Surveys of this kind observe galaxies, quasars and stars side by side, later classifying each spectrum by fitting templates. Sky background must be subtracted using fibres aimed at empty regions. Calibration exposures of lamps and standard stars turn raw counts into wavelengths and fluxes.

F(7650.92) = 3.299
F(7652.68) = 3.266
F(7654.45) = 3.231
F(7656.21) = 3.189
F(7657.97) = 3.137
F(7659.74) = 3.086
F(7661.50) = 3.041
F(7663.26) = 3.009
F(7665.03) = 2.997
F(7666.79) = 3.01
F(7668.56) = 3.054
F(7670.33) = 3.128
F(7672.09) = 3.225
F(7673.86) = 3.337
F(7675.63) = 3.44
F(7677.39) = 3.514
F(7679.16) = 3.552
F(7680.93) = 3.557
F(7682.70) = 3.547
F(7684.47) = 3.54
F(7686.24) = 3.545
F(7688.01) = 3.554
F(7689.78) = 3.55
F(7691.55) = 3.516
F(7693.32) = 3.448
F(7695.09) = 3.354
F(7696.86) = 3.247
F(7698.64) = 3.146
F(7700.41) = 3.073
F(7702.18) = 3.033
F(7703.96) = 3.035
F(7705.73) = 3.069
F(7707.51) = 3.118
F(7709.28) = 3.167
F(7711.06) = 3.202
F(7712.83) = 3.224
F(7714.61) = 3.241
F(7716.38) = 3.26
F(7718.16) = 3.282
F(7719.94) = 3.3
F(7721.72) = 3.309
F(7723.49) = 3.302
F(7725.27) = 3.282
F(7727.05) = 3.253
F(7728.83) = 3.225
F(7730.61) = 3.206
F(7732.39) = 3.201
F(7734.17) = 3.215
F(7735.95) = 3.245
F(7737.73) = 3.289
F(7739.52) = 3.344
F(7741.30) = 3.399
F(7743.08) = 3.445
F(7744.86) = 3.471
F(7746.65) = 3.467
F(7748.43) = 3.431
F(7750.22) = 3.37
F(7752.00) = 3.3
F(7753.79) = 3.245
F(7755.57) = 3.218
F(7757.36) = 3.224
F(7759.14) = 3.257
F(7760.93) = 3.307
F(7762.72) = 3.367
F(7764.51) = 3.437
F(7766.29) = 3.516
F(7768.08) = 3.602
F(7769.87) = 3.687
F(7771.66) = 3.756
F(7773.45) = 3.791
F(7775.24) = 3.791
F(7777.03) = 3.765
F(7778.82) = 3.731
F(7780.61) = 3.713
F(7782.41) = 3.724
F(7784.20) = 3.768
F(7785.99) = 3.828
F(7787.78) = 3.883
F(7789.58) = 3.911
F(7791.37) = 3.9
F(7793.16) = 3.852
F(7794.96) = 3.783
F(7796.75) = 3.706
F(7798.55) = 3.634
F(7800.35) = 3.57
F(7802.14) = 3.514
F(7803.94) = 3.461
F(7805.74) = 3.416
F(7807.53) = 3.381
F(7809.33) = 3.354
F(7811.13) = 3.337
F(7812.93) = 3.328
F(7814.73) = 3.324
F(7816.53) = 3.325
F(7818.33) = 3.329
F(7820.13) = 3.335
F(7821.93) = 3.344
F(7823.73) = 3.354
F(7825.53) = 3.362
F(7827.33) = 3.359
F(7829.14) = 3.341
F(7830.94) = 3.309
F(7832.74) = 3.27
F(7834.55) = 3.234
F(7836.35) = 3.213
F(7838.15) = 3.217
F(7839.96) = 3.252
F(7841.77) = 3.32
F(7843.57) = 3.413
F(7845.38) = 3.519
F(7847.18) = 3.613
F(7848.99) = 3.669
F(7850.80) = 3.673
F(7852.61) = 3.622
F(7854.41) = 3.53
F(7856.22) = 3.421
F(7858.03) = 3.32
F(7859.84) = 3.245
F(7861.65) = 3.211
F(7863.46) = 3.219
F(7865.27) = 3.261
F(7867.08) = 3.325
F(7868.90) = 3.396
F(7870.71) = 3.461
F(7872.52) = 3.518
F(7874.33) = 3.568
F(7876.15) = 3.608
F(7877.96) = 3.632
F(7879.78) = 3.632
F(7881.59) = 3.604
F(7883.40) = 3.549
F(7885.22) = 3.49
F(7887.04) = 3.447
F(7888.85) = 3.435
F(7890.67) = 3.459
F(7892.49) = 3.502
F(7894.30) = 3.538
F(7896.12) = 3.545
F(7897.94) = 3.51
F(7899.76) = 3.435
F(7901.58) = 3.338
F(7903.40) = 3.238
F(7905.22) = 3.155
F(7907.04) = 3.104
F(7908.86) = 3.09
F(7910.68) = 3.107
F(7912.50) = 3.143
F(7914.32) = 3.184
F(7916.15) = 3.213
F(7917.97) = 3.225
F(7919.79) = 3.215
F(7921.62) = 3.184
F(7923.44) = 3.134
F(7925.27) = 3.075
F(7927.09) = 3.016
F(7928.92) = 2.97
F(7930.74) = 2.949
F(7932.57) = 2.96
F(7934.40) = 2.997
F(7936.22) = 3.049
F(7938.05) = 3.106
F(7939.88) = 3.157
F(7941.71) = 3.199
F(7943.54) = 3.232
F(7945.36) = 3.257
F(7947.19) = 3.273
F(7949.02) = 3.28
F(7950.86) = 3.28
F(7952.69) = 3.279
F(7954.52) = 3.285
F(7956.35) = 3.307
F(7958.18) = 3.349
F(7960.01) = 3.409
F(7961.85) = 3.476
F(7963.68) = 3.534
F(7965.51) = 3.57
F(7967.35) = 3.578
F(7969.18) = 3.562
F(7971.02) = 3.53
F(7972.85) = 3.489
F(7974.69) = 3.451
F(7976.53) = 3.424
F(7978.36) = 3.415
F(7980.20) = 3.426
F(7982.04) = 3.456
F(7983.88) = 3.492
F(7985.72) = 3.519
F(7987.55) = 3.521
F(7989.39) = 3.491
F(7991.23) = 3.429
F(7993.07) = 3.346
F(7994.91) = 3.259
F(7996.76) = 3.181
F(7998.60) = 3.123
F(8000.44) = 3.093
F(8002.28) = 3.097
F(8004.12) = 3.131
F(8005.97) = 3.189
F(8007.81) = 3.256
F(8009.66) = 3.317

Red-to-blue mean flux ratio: 0.83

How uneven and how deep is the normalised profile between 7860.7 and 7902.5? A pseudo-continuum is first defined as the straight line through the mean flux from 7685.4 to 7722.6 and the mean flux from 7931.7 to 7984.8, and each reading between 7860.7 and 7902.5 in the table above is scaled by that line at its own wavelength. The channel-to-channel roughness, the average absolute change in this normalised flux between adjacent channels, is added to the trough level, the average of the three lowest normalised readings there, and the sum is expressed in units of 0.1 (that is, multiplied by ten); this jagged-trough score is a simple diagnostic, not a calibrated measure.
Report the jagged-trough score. 9.9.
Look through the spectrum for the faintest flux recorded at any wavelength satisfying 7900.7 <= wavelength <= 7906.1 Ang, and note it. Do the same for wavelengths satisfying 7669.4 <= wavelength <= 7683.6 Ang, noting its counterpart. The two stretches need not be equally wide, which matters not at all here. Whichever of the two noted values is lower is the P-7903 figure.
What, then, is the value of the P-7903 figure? 3.13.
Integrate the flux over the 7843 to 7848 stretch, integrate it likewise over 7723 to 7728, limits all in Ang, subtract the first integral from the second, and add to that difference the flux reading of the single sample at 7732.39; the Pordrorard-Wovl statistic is 2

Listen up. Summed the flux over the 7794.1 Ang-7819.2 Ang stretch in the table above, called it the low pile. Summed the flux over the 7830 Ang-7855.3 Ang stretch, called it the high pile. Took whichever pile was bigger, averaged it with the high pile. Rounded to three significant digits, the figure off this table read 48.2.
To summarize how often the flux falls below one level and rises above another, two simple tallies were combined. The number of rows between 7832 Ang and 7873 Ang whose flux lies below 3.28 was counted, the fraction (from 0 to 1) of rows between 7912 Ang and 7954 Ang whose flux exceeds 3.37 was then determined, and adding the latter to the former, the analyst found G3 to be 9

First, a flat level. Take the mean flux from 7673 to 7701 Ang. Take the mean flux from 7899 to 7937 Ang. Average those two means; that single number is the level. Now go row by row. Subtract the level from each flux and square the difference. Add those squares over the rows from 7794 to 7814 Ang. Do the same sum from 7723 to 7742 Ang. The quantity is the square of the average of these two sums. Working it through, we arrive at 0.16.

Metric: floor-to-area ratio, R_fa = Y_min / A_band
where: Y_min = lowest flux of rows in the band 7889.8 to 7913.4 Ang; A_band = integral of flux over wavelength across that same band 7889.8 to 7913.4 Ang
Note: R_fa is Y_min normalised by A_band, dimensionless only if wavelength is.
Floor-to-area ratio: 0.039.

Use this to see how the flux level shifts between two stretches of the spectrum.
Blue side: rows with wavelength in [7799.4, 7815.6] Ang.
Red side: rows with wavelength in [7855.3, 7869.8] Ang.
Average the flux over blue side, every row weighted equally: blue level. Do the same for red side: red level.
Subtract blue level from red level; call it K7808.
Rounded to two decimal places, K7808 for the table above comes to -0.11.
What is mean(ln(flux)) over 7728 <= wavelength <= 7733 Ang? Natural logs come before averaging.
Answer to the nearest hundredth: 1.17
